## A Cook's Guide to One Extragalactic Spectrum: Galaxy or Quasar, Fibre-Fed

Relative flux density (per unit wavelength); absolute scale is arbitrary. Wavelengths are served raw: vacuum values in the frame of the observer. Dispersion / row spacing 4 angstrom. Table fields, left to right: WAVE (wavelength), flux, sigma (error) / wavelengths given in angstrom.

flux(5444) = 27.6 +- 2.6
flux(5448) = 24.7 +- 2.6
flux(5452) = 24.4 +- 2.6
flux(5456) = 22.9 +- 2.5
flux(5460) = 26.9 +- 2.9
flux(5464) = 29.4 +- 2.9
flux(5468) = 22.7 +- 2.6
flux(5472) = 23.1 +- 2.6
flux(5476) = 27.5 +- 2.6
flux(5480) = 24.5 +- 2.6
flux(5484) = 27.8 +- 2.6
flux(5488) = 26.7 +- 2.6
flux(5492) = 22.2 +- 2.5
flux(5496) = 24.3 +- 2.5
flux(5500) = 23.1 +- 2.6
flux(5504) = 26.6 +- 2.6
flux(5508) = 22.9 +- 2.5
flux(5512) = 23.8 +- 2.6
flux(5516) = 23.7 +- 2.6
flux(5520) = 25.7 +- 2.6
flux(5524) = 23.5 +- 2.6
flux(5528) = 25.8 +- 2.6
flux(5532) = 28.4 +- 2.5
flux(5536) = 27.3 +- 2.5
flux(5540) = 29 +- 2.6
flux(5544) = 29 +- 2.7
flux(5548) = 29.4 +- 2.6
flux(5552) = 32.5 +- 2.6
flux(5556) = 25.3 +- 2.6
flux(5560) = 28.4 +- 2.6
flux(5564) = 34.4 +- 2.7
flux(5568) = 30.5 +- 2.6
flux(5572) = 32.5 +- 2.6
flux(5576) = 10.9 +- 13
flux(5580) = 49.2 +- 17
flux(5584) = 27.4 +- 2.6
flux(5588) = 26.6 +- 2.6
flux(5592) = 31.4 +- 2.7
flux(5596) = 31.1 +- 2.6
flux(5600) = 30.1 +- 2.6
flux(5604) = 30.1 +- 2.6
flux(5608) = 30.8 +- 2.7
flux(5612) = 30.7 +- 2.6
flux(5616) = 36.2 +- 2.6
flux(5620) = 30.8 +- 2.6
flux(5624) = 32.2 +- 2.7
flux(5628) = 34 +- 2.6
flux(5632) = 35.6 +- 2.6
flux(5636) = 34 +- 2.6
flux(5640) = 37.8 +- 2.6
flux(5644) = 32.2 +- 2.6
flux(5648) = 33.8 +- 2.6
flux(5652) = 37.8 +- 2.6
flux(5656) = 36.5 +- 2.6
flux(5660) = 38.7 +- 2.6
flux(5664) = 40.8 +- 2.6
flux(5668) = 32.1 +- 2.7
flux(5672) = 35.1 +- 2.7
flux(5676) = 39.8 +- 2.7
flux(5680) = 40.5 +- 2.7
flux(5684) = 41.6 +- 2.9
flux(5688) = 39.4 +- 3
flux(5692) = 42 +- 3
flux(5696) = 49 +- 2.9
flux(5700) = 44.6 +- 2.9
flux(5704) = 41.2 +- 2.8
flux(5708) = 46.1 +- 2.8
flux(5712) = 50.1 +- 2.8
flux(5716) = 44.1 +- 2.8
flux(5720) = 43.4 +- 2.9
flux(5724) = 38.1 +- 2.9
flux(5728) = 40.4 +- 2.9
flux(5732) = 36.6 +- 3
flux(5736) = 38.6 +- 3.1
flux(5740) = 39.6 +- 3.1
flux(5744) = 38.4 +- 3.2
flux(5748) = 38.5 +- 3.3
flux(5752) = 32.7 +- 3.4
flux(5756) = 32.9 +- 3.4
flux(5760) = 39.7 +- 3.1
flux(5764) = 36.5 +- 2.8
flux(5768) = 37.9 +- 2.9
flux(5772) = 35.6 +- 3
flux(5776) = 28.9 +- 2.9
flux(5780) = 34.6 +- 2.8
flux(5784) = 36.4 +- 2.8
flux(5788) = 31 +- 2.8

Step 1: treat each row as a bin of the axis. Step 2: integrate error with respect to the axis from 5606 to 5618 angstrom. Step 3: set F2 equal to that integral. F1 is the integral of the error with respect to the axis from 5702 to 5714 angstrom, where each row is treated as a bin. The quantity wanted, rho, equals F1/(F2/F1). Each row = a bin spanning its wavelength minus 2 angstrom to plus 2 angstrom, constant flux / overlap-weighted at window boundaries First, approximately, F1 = 33.6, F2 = 31.6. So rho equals 36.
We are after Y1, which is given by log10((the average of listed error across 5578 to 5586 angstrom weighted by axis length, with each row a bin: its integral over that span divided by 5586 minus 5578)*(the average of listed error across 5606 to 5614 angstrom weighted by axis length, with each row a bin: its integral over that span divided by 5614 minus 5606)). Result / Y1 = 1.41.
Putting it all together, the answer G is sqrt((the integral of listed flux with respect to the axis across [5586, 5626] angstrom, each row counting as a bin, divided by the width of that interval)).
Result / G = 5.6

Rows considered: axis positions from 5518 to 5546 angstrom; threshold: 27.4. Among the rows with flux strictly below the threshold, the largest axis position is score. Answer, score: 5536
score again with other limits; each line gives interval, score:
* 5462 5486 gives 5480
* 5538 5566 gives 5556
